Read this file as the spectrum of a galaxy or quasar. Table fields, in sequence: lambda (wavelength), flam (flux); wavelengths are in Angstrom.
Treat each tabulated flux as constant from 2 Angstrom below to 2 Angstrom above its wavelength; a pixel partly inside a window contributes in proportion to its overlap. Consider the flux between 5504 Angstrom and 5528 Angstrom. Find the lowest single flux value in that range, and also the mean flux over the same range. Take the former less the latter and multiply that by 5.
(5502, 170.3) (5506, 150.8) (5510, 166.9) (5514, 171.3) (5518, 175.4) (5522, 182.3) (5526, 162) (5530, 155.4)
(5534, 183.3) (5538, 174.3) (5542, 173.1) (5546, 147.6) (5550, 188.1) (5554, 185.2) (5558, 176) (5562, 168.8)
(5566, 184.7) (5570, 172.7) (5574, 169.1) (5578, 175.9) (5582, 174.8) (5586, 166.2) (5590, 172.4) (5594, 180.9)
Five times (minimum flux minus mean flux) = -87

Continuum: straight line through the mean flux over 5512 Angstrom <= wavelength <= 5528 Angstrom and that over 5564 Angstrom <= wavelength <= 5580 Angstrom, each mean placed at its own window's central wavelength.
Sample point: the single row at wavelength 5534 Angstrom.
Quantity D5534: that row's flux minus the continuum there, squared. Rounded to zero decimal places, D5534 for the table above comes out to 96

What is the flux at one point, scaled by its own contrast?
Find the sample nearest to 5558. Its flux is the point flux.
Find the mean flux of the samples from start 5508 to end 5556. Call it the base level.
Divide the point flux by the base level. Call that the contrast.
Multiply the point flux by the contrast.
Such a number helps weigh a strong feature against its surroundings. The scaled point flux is 180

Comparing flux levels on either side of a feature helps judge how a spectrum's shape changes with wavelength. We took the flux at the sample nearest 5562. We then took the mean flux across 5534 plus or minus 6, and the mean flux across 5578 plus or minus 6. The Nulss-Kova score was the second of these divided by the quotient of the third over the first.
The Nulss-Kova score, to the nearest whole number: 167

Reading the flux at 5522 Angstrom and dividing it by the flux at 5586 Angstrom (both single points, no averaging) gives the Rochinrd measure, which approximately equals 1.10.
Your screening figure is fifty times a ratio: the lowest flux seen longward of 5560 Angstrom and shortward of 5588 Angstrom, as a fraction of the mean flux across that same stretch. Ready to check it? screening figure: 48.0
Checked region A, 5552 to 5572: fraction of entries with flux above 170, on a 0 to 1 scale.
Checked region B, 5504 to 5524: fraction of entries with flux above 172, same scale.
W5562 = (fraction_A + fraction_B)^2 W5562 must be 1.4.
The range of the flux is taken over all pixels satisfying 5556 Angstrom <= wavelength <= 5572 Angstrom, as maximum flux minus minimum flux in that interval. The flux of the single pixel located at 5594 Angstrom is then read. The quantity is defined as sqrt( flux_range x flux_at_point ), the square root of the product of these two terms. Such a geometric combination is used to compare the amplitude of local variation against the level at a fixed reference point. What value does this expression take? 54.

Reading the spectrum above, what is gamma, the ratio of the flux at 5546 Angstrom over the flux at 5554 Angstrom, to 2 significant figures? 0.80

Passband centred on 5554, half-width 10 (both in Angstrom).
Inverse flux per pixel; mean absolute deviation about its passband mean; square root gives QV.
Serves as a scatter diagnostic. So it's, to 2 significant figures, 0.021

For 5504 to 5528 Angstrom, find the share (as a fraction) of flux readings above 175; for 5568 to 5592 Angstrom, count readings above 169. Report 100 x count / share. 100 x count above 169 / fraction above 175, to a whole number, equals 1500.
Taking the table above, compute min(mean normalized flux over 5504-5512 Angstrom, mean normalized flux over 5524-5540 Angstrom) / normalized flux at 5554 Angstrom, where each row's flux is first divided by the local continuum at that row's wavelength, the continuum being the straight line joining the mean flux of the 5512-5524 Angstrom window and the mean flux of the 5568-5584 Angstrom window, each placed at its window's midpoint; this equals 0.85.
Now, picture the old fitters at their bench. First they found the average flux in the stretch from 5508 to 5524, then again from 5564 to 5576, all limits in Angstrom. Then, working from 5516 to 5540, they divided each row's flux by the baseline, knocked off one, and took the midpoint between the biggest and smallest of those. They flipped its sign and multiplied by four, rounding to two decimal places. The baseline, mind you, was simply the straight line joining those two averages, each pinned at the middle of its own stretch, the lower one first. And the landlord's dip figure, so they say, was 0.12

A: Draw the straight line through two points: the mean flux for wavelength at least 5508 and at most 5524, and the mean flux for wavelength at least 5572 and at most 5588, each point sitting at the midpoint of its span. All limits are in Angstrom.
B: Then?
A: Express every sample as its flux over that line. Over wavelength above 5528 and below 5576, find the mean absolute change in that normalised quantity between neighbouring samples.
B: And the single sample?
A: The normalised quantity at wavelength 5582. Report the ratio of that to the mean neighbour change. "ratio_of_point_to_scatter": 12.6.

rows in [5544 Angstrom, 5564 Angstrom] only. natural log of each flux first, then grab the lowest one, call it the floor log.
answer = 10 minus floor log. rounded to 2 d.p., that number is 5.01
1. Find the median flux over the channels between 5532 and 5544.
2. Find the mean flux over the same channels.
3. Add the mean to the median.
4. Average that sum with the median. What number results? 263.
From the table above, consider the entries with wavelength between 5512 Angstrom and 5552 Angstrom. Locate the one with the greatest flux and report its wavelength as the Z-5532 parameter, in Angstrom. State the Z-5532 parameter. 5550 Angstrom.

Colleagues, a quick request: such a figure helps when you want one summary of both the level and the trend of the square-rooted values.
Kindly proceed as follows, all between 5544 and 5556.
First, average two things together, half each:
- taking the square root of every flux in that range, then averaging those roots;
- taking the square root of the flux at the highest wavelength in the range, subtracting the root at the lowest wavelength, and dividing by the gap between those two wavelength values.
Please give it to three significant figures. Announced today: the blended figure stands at 6.67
